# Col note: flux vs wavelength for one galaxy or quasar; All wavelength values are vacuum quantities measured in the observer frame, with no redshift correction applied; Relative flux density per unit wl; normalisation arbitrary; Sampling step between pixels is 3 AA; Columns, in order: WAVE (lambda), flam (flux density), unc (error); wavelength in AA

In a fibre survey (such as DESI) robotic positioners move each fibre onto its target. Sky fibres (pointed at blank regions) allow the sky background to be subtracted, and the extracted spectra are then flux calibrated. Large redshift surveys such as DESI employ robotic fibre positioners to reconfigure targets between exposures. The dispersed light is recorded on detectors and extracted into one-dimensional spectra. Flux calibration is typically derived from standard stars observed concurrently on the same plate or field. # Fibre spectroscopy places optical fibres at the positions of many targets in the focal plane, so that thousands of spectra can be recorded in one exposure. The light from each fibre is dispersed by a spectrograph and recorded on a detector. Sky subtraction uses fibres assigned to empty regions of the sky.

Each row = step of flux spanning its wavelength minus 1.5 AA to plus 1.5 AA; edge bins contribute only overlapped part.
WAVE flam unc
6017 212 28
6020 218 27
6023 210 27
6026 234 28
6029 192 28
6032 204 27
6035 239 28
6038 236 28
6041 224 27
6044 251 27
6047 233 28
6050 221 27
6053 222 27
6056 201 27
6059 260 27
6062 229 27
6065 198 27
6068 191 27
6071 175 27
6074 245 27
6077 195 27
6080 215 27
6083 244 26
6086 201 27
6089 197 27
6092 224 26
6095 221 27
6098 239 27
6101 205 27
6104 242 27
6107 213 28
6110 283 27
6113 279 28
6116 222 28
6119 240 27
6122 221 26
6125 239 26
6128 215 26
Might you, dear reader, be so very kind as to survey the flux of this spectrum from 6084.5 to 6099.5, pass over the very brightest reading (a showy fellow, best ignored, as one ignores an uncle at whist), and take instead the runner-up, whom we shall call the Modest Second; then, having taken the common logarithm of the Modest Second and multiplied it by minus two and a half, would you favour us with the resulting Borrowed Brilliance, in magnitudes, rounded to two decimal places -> -5.88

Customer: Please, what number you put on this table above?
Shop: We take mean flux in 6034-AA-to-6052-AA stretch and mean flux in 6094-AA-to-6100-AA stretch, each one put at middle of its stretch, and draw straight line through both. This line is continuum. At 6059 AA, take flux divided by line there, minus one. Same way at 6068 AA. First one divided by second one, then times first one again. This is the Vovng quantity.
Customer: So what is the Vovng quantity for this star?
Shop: -0.08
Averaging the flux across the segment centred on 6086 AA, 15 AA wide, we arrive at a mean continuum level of 216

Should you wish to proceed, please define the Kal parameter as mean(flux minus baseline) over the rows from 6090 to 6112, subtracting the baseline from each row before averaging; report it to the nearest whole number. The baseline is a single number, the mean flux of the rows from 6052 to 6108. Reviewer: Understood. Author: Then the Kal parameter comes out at 16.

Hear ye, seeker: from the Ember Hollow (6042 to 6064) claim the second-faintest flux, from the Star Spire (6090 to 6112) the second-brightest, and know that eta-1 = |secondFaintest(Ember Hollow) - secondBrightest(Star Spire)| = 21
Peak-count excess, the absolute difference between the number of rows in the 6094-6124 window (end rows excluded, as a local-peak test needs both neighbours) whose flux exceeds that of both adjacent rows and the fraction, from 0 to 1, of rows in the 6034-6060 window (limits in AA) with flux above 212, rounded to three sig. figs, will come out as 3.11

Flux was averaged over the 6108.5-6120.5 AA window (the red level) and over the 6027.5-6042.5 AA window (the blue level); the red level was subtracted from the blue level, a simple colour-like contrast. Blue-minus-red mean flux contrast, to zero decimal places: -37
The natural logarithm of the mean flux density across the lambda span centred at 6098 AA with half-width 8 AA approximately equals 5.42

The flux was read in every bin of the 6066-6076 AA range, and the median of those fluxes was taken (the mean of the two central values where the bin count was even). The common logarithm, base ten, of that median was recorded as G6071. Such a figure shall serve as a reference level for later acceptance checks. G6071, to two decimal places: 2.28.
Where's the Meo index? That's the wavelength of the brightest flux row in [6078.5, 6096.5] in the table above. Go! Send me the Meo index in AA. 6083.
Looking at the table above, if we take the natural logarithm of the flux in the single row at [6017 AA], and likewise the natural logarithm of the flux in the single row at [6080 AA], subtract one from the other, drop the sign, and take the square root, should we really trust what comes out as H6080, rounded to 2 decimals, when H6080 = 0.12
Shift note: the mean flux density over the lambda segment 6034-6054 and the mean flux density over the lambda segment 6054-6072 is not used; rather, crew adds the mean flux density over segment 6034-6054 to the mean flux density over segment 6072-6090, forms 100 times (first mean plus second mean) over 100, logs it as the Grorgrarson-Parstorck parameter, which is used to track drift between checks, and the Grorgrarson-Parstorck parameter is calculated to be 448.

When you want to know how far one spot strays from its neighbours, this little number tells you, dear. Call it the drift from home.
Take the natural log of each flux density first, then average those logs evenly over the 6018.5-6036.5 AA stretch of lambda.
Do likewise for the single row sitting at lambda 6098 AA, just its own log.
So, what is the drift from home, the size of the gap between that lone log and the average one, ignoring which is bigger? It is 0.103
